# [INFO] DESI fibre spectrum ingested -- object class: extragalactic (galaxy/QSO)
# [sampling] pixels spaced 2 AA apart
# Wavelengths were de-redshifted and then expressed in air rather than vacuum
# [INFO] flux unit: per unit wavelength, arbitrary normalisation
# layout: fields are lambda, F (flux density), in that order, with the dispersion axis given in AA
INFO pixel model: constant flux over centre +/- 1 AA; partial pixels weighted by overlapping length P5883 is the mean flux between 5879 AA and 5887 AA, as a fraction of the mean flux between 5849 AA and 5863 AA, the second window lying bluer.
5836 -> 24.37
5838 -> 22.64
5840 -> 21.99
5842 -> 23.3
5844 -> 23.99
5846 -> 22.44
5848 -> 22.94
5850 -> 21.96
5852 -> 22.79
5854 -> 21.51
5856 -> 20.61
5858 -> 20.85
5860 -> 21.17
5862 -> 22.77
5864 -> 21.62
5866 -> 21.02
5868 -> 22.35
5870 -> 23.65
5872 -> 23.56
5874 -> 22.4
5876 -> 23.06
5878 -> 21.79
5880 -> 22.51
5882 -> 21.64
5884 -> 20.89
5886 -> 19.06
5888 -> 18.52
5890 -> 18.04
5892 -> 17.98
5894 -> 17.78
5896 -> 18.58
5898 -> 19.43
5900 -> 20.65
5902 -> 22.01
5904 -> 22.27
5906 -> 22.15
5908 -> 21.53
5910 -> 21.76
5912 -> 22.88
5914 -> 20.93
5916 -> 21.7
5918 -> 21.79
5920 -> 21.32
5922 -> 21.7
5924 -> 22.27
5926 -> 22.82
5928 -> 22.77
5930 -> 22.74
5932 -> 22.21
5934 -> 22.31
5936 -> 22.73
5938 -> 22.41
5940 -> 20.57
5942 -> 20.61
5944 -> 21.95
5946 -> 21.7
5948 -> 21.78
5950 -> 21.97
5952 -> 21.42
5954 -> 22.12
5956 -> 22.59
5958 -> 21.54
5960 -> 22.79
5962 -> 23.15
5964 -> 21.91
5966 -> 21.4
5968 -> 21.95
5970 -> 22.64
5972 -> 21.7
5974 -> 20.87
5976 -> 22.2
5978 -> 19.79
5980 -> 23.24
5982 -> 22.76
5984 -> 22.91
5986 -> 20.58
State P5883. 0.970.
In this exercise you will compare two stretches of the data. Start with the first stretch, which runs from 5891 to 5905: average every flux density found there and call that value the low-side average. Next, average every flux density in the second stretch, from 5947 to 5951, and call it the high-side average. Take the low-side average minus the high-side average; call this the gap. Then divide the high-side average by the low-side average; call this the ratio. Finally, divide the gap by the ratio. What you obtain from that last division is -1.9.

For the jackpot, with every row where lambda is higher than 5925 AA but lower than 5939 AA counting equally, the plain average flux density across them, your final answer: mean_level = 22.6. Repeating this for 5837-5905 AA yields 21.4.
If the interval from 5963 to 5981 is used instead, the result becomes 21.7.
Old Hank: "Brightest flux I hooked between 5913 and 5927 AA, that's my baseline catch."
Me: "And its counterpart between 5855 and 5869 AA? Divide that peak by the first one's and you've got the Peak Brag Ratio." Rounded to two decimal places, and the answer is 1.00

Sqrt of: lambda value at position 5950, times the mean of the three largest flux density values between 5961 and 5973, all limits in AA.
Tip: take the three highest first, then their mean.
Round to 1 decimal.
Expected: 22.3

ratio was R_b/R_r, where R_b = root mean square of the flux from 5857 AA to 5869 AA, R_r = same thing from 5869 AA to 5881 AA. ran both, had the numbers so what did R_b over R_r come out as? 0.95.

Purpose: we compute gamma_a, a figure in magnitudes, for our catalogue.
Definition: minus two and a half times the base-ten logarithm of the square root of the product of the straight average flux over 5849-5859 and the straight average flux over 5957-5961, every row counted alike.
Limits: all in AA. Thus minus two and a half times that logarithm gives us -3.35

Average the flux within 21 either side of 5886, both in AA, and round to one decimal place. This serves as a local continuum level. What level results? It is 20.9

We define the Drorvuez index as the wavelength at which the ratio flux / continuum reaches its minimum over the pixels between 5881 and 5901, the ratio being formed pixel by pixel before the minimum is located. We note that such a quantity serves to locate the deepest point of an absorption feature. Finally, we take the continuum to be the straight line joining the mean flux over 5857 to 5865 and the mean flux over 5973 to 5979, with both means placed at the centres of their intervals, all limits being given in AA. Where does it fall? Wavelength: 5894 AA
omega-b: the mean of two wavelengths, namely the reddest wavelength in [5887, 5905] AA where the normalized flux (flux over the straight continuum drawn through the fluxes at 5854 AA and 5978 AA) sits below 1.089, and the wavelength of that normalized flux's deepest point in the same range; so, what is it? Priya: 5899 AA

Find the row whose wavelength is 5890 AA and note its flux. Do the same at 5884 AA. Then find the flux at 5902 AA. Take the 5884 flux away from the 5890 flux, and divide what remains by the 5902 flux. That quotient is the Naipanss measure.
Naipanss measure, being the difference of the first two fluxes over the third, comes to -0.13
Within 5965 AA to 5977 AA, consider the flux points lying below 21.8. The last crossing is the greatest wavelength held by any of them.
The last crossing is 5974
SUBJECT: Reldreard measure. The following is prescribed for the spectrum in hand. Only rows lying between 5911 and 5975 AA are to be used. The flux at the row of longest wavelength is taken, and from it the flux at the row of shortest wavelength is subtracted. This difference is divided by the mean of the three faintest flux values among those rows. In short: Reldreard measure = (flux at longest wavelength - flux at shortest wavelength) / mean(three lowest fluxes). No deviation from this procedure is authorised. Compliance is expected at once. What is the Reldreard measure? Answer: -0.10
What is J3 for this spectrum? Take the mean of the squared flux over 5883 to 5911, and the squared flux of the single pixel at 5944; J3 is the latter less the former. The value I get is 77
